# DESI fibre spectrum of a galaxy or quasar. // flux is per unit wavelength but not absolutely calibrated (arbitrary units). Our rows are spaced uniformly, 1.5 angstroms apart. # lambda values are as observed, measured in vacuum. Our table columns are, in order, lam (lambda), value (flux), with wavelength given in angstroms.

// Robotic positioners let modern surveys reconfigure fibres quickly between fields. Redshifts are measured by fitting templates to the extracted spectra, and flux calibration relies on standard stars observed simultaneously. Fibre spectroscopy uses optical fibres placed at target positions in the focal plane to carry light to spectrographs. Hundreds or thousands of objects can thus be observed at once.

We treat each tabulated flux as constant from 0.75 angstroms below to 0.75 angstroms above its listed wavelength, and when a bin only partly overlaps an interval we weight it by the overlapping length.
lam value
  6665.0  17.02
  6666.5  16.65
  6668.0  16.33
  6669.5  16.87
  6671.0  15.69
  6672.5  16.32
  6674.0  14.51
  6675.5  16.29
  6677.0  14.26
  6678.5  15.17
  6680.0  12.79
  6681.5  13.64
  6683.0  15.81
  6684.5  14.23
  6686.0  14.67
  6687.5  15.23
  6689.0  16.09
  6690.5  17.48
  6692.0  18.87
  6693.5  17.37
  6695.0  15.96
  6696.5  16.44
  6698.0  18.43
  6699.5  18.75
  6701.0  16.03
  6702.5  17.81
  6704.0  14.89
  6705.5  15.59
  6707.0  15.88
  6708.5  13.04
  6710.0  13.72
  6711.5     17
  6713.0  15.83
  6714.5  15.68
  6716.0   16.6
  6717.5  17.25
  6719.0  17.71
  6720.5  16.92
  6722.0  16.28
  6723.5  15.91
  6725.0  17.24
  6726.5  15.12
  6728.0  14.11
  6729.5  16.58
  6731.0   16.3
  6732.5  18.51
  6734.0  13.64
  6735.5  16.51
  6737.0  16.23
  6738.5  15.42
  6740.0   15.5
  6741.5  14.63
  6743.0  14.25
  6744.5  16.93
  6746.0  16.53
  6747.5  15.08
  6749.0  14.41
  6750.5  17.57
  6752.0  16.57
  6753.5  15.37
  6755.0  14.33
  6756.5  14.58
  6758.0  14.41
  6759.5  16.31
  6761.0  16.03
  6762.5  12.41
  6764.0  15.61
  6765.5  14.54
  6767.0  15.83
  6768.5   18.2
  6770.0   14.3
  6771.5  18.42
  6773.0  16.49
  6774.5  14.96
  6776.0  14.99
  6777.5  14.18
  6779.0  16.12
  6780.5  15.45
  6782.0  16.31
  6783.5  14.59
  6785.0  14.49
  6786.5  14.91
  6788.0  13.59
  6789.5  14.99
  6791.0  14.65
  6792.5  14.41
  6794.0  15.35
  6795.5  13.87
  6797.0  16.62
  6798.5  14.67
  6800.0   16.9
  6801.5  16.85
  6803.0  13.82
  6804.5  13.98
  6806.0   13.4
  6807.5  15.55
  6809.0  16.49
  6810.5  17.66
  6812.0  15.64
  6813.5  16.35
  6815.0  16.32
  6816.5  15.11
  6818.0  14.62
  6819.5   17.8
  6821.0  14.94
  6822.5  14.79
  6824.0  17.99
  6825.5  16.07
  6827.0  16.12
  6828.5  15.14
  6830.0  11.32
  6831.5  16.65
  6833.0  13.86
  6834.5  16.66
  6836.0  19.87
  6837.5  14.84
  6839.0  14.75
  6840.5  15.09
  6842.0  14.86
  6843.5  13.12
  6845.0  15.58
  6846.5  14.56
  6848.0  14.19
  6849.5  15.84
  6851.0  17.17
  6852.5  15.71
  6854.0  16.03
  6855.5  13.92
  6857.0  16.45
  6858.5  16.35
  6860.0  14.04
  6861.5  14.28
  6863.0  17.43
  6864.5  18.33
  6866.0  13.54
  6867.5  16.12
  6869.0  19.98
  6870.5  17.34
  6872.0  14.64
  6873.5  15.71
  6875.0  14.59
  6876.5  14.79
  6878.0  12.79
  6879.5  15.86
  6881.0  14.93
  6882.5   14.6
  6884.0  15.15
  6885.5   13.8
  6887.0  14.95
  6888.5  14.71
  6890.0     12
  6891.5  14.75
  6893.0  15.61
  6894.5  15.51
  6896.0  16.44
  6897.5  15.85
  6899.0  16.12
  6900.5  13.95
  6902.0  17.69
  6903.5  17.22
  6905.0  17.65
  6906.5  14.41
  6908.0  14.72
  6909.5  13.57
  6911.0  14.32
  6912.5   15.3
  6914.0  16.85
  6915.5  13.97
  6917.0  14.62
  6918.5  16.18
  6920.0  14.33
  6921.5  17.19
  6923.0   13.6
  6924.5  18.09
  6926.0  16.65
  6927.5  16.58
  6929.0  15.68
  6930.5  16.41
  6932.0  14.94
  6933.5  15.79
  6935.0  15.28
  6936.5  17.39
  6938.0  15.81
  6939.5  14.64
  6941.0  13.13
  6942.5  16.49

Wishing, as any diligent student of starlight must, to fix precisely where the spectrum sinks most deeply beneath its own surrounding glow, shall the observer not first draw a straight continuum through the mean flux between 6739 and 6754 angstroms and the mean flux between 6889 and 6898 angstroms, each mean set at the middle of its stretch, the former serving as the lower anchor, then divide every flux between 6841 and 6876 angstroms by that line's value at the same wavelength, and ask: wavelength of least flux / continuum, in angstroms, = 6843.5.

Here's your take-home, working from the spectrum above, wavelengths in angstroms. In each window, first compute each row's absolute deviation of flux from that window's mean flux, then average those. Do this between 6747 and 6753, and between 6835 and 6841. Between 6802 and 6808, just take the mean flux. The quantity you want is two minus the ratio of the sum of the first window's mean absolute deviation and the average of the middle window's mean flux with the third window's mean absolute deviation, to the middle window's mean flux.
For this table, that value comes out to 1.35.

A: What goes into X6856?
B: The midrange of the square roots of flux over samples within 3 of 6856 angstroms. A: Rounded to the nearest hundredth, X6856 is 3.89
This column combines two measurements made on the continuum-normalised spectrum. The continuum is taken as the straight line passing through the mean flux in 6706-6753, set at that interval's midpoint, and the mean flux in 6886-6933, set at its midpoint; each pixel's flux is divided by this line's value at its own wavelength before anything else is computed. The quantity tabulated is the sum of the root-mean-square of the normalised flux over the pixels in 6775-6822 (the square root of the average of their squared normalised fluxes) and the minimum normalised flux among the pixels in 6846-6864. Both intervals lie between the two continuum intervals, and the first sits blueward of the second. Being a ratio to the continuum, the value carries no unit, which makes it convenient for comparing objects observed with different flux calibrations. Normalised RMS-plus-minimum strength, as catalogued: 1.87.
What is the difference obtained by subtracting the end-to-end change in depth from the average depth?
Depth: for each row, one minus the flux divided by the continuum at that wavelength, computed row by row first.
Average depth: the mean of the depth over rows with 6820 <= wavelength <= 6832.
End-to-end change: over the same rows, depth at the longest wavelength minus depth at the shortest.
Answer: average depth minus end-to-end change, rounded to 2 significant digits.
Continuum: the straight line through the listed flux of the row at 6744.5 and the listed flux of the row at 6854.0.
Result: 0.16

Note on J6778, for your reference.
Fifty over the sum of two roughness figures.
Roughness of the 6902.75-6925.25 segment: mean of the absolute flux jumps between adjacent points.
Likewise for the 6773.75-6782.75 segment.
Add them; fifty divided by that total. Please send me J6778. 18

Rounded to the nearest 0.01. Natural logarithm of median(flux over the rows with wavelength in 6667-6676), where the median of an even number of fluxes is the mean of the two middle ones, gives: 2.79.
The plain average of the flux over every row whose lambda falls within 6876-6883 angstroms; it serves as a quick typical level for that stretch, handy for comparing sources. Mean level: 14.6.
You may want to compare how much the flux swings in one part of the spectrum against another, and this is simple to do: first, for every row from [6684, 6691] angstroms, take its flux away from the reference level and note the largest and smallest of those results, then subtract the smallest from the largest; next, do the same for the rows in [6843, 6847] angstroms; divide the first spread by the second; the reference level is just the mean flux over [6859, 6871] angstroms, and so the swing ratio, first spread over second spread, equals 1.3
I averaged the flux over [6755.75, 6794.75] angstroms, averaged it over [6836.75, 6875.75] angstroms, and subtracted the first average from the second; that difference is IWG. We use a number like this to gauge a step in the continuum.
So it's 0.3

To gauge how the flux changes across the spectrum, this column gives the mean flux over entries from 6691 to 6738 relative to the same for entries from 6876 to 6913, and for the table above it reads 1.084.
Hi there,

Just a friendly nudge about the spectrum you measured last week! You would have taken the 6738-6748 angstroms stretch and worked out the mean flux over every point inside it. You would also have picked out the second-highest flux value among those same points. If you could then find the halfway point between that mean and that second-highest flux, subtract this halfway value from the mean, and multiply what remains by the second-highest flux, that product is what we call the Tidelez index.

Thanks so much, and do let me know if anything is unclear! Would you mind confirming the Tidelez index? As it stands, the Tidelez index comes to -9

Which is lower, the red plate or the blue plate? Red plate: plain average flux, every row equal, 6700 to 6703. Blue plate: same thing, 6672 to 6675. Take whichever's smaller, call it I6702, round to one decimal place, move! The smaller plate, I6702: 15.4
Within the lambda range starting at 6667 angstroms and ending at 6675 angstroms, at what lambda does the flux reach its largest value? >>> 6669.5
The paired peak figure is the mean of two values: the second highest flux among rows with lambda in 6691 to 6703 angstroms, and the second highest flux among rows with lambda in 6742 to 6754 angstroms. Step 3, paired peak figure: 17.8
